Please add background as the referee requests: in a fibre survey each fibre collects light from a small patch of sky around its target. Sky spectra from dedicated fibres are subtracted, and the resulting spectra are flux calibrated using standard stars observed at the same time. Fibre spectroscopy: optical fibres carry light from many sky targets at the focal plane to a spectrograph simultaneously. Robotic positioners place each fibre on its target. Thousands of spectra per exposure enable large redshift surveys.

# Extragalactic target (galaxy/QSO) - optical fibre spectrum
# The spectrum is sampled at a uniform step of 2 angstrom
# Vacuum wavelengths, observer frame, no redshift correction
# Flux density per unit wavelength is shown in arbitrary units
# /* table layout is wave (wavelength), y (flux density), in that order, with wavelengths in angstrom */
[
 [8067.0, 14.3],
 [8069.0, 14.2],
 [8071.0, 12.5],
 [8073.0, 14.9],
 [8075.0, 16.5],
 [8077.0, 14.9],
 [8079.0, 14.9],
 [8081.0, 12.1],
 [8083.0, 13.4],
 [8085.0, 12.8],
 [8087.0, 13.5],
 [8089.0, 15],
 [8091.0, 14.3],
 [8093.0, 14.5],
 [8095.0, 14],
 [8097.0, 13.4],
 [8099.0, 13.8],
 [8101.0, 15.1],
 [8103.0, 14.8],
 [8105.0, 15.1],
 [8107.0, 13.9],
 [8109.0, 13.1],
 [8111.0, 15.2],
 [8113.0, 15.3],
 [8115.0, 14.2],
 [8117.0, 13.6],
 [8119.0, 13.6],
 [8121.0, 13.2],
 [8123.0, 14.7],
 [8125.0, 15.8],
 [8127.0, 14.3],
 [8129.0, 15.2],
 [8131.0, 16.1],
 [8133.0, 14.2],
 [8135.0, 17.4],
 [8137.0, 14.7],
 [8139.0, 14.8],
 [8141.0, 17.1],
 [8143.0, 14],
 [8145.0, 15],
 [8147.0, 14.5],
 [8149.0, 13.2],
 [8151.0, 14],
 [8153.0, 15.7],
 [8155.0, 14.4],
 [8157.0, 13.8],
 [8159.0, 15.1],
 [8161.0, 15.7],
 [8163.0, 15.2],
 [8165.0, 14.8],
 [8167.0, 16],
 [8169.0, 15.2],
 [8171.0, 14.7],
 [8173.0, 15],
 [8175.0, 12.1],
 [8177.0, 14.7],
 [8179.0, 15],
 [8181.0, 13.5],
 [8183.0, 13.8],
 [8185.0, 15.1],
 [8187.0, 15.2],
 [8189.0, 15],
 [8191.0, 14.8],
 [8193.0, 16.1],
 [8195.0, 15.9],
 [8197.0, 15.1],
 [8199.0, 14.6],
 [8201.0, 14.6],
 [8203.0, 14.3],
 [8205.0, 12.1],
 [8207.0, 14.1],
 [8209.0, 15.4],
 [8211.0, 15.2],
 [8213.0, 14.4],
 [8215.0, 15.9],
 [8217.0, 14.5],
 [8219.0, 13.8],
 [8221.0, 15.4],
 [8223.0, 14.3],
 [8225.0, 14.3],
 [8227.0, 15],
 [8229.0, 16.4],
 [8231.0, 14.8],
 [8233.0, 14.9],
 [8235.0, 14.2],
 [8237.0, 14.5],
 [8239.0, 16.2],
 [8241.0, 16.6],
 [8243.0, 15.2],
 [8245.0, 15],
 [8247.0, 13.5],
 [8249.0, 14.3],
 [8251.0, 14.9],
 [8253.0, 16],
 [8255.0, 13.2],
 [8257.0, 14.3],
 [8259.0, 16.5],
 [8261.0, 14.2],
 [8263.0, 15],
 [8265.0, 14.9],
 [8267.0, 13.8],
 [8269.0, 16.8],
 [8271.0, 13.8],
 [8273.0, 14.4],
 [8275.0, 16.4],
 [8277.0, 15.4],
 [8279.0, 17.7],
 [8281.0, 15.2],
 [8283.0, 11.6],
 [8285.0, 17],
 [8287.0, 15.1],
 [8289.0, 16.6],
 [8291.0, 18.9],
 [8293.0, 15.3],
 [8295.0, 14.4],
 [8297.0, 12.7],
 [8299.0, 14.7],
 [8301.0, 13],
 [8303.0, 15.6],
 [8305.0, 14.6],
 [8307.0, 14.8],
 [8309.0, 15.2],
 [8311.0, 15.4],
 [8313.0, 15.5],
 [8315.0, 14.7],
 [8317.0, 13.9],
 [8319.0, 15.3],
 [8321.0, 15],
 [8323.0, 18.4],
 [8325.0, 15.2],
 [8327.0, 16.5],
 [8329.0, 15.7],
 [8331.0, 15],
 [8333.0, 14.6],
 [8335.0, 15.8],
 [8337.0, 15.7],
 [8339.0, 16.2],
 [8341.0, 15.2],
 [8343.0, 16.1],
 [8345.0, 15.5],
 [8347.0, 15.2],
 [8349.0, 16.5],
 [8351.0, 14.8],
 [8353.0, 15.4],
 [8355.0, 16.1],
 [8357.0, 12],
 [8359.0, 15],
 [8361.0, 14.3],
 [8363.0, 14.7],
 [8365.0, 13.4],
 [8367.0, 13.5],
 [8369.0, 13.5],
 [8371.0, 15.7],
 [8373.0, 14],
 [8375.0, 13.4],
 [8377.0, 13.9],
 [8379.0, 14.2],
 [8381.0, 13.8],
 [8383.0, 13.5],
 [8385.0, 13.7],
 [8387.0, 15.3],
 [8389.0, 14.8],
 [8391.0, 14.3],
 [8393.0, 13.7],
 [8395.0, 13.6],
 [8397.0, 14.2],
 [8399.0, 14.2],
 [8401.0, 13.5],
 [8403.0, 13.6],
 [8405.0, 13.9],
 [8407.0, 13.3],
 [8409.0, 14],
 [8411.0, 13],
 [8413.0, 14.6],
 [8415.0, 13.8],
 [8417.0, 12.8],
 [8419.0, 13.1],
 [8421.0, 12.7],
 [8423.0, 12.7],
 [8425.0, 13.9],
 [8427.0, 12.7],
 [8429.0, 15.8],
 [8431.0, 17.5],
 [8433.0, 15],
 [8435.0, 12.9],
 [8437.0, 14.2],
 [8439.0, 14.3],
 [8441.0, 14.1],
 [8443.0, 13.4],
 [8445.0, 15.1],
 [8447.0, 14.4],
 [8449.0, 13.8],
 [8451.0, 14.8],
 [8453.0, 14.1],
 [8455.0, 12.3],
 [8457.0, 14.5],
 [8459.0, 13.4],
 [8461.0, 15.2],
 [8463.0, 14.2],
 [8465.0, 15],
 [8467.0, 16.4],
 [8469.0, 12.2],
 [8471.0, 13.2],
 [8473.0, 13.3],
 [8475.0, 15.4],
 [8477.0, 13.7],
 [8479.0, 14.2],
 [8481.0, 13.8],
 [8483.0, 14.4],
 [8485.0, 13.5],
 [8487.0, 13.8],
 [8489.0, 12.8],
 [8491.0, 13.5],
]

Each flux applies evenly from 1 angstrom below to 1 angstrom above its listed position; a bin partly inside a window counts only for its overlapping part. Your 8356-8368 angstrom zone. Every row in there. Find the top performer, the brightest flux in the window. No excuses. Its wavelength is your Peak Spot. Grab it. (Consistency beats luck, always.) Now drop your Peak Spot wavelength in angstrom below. 8359.0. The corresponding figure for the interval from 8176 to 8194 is 8193.0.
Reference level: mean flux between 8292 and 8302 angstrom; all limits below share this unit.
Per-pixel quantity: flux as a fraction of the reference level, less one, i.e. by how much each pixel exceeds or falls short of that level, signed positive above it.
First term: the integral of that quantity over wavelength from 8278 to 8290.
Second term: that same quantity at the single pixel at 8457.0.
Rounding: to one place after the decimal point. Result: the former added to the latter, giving 1.3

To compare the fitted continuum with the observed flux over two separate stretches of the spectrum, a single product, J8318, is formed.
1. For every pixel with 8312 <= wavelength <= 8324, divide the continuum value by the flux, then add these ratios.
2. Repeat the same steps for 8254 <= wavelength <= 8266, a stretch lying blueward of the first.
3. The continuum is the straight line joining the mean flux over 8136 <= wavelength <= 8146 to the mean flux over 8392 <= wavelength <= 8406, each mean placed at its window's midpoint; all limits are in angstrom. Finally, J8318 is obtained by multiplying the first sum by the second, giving 33.1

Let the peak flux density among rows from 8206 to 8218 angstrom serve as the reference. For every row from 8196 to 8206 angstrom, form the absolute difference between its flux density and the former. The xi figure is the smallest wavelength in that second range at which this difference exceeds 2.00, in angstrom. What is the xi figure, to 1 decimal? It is 8205.0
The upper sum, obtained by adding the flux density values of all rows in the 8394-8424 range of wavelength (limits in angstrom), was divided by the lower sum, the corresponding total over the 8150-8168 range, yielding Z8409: 1.5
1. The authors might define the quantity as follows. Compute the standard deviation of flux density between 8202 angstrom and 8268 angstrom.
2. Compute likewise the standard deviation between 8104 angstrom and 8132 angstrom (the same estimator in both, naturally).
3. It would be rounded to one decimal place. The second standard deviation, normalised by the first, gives 1.0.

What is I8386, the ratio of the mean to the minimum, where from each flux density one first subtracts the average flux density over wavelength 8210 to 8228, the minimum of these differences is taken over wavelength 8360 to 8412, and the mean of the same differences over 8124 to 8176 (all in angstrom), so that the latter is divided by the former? -0.10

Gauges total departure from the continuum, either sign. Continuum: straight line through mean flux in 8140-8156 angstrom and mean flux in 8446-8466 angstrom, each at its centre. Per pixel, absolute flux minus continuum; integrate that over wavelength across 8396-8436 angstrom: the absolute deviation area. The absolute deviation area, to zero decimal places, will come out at 39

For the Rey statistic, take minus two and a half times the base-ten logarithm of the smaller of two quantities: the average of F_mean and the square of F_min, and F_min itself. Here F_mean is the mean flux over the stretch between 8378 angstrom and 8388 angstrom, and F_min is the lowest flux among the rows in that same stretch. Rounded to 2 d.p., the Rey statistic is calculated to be -2.83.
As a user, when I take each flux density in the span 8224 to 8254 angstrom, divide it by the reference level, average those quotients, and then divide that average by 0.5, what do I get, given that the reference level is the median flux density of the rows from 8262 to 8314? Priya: 1.99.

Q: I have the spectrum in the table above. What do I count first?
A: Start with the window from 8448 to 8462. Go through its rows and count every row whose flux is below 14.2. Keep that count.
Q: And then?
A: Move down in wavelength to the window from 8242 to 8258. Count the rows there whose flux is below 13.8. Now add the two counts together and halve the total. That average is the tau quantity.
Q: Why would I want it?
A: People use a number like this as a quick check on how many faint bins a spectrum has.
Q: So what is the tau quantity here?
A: 3.0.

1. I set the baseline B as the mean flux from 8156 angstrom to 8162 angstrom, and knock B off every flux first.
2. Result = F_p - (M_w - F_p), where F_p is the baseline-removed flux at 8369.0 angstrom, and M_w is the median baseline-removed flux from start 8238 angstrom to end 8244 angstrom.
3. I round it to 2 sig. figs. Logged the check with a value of -4.1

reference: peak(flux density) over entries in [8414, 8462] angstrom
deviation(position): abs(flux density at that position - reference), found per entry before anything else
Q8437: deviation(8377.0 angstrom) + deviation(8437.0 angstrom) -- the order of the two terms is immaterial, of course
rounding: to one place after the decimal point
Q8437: 6.9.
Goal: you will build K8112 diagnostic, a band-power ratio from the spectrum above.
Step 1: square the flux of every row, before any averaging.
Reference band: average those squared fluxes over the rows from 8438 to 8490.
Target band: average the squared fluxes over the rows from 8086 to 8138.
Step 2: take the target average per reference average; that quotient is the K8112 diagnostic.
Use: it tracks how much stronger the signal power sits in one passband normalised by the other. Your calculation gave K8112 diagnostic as 1.07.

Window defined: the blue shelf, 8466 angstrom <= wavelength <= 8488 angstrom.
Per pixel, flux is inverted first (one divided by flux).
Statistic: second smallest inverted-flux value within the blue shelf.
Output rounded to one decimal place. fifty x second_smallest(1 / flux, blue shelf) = 3.2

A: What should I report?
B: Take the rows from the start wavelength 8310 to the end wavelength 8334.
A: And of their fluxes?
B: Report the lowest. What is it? 13.9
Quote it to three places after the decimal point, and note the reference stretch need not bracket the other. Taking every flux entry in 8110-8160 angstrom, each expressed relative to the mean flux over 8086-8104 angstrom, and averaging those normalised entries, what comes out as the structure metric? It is 1.035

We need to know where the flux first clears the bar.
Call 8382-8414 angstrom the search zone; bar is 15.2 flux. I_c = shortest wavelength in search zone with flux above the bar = 8387.0 angstrom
